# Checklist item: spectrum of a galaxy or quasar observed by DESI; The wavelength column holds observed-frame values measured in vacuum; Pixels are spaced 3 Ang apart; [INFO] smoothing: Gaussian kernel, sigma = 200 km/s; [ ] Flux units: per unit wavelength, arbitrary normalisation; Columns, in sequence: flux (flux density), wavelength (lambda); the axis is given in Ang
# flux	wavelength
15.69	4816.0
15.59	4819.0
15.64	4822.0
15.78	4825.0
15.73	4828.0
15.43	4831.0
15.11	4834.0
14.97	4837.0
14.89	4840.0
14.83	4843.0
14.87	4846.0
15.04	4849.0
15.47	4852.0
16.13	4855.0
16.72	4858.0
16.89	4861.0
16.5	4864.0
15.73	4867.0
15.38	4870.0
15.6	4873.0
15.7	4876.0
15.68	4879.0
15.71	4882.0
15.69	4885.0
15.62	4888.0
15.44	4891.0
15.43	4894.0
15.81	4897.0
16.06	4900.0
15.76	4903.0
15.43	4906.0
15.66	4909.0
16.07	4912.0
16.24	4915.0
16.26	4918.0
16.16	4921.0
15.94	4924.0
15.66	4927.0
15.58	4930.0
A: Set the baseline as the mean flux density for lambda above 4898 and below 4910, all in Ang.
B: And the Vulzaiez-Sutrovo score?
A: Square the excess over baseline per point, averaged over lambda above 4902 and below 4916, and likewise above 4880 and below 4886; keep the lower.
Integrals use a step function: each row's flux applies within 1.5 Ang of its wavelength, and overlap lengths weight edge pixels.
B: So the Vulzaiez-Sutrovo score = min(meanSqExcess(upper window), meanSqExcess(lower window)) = 0.001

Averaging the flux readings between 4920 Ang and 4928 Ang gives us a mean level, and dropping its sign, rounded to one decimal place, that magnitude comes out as 15.9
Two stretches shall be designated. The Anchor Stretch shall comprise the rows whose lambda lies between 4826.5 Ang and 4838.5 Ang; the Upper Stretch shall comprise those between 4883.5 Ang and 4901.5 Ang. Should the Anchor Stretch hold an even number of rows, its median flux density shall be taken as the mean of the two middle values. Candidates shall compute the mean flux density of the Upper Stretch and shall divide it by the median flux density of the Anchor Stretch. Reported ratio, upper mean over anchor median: 1.03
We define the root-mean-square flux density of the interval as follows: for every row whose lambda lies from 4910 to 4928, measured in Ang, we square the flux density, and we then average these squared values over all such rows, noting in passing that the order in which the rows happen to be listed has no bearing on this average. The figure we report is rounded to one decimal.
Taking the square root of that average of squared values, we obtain 16.1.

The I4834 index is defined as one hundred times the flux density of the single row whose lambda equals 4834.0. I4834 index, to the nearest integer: 1511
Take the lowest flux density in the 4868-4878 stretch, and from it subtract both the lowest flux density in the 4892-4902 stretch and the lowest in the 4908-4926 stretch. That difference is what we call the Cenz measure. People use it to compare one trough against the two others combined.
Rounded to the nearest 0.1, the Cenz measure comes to -15.7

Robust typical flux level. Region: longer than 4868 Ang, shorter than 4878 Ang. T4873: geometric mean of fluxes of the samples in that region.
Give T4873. 15.6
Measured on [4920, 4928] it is 15.9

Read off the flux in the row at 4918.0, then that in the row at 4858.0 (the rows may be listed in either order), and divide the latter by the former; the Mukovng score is 1.03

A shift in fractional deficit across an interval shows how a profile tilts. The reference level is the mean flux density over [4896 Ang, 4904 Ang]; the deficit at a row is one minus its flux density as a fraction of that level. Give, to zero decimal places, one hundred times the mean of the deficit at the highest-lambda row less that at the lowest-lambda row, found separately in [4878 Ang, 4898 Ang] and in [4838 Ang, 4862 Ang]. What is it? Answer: -7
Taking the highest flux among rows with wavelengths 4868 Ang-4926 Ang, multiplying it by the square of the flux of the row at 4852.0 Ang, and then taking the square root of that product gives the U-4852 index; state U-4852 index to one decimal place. 62.4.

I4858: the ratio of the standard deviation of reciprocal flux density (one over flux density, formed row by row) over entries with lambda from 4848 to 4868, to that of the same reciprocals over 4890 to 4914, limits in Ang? 2.5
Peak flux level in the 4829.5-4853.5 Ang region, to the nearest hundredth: 15.47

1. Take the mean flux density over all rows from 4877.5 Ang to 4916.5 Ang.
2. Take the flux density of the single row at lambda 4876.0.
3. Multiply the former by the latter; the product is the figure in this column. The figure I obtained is 247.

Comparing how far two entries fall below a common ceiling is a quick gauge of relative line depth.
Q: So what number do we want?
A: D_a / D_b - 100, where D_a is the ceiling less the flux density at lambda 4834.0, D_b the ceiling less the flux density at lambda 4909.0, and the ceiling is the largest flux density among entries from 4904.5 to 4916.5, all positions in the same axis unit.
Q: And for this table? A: -98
